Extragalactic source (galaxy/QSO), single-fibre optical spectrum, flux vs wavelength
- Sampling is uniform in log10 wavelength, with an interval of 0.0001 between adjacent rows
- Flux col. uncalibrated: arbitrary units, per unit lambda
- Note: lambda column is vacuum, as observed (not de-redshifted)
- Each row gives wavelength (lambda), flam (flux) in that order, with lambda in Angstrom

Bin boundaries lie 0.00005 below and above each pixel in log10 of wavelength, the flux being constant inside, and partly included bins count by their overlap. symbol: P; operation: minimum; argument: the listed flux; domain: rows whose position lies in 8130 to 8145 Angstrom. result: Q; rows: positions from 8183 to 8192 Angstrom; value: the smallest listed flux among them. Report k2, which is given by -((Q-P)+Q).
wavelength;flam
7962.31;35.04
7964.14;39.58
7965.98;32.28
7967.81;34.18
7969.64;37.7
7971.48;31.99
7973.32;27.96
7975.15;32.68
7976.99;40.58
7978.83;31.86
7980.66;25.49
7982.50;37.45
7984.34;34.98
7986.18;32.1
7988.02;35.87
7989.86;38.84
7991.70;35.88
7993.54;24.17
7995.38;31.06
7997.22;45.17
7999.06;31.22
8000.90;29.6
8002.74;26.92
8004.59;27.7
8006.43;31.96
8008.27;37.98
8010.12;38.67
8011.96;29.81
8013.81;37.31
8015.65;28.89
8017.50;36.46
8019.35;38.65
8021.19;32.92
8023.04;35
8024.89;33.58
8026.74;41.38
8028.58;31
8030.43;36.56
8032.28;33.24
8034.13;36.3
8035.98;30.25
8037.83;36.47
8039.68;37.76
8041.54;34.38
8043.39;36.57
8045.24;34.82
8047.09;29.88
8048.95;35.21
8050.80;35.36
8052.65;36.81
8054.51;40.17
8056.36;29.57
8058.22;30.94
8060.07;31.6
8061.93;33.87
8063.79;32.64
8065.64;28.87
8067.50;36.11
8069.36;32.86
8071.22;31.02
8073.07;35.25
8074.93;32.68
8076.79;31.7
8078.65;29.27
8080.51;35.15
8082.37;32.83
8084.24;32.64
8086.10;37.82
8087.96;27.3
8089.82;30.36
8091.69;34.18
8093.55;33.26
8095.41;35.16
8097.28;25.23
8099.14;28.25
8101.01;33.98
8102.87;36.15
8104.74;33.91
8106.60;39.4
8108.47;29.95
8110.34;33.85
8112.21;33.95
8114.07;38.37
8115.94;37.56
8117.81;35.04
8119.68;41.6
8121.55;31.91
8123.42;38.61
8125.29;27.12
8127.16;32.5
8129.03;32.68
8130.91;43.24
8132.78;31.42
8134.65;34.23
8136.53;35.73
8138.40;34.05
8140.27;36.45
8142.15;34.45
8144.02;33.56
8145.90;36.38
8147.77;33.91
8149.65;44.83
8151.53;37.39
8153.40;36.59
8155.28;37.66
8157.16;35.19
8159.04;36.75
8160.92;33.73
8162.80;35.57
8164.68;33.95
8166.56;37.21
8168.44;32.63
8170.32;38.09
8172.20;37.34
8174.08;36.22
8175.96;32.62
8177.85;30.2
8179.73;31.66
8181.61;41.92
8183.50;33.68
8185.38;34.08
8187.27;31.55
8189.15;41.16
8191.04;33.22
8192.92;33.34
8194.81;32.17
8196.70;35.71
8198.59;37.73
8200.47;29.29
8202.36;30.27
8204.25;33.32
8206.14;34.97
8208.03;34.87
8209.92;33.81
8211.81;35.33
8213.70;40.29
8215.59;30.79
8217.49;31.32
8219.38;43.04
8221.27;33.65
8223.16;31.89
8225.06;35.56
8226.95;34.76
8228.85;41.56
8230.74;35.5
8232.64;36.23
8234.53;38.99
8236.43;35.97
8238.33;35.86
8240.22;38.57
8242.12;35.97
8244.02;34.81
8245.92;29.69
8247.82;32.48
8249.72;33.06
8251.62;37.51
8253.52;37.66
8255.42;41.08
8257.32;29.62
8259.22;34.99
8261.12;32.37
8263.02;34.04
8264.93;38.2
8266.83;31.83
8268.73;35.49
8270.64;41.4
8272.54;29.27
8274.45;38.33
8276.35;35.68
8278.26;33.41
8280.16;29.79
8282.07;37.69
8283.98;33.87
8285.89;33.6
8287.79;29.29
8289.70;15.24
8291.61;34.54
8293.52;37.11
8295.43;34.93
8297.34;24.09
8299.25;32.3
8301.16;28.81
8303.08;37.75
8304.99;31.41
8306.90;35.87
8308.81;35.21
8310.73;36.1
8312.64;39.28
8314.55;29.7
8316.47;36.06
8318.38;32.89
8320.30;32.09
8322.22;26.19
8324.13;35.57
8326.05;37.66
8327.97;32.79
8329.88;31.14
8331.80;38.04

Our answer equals -32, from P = 31.42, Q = 31.55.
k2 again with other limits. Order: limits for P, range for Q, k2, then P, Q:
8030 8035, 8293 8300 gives -15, 33.24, 24.09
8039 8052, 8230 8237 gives -41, 29.88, 35.5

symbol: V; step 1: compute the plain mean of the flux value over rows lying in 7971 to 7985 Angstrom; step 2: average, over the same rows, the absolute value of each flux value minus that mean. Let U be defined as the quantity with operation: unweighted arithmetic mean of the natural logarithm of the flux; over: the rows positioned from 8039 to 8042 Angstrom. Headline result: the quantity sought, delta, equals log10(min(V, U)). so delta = 0.55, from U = 3.58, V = 3.6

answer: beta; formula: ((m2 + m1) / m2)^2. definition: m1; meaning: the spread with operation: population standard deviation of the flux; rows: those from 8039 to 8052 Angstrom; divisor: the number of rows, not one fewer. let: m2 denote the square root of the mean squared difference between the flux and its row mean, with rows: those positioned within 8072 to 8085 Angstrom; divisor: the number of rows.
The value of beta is 5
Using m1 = 2.3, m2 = 1.9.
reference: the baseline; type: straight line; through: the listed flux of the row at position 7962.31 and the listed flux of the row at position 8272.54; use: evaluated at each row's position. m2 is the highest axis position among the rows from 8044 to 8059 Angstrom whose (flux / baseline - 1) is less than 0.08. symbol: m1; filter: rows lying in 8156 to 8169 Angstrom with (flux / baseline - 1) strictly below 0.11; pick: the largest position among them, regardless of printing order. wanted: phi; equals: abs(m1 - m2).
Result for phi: 110.2 Angstrom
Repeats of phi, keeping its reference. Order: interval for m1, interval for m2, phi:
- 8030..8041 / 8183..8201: 162.6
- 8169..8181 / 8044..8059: 121.5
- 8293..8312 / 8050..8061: 244.9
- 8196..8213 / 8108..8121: 92.0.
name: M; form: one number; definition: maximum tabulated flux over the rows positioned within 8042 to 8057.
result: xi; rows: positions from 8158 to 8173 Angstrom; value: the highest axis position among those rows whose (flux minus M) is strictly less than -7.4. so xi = 8168.44 Angstrom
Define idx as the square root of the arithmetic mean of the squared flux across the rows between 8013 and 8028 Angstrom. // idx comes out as 35.7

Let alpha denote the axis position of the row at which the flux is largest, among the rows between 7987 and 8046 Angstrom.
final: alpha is 7997.22 Angstrom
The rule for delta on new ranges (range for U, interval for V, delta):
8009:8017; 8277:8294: 0.55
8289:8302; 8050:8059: 0.53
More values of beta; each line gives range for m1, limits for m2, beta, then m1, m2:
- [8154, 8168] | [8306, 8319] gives 2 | 1.4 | 2.8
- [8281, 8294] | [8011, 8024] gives 9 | 7.2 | 3.5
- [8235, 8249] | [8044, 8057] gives 3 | 2.7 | 3.5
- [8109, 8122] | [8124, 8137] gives 3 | 3.1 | 4.6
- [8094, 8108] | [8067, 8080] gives 9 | 4.5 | 2.2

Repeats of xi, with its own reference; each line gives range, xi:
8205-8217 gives 8215.59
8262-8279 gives 8272.54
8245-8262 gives 8261.12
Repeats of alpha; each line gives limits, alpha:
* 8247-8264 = 8255.42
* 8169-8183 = 8181.61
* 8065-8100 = 8086.10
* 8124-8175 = 8149.65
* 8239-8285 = 8270.64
